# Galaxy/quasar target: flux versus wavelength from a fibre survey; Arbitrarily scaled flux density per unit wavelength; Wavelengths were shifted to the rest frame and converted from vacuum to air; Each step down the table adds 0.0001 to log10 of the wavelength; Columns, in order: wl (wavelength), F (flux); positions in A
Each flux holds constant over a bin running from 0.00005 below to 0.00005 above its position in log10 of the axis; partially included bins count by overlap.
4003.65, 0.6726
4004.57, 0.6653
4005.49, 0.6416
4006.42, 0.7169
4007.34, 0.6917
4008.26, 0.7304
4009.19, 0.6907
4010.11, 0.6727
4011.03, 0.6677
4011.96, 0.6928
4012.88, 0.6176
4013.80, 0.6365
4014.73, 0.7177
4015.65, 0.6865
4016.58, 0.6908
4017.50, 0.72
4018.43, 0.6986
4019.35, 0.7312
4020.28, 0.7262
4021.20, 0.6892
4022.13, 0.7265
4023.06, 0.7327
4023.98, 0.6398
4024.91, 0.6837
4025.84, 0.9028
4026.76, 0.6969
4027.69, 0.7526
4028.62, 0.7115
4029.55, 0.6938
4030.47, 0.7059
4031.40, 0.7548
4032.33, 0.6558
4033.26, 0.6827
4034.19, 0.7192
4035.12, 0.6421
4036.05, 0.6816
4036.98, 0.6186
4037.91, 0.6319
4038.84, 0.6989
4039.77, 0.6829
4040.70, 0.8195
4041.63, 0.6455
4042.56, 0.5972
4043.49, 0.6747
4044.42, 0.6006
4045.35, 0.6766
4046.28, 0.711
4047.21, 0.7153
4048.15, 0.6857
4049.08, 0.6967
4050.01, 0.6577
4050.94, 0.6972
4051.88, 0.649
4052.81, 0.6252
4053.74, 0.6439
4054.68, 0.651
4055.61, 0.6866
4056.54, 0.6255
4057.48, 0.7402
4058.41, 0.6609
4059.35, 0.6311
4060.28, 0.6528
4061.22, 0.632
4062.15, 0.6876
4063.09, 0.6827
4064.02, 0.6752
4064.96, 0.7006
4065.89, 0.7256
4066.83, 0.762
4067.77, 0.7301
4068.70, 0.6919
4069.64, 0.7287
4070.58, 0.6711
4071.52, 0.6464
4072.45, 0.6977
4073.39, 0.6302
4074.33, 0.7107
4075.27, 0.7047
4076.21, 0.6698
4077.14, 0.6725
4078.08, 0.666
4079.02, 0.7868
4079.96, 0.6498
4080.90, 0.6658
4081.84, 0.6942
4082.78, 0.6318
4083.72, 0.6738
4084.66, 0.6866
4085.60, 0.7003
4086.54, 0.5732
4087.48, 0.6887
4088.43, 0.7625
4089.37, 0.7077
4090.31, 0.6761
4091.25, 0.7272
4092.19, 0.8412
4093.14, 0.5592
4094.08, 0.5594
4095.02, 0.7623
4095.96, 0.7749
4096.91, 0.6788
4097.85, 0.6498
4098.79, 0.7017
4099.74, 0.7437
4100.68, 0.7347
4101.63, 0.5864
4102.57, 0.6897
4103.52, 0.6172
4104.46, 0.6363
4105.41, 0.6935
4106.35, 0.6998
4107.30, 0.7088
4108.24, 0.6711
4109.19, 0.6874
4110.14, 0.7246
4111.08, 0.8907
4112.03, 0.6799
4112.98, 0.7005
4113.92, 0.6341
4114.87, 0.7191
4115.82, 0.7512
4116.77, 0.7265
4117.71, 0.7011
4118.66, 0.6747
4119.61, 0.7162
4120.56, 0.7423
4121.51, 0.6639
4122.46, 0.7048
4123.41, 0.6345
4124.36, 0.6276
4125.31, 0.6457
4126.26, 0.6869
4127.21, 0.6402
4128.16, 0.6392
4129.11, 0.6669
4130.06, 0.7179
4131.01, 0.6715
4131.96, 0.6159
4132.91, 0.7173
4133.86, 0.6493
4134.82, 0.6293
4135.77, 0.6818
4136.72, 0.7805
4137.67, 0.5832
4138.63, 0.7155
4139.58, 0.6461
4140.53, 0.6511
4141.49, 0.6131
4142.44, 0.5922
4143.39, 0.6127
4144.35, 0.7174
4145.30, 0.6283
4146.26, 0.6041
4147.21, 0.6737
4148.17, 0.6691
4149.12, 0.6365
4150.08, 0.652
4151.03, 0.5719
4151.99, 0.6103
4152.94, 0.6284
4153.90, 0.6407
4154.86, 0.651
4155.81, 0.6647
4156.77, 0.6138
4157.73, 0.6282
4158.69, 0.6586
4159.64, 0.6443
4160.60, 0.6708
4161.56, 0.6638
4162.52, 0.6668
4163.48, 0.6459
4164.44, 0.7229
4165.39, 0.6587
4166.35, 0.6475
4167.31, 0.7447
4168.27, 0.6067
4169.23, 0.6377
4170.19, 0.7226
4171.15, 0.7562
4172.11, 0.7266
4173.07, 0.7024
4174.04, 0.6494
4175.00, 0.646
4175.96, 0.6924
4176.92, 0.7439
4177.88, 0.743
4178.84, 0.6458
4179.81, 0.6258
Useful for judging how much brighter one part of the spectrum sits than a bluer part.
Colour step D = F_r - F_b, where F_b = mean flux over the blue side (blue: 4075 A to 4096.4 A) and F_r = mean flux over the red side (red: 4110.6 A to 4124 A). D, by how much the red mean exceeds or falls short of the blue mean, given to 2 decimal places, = 0.02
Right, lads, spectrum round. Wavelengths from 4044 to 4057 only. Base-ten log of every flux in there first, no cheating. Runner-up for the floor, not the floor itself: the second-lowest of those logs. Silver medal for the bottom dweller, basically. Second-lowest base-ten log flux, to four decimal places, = -0.2040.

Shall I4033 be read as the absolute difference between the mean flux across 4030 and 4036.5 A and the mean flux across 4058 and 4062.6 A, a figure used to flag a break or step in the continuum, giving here 0.039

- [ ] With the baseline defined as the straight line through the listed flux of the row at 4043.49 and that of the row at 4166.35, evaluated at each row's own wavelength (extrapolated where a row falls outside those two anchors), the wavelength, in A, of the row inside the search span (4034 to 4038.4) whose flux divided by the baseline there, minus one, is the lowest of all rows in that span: 4036.98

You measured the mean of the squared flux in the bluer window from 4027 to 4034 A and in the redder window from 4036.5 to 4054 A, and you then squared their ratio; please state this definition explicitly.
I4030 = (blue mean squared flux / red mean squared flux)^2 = 1.24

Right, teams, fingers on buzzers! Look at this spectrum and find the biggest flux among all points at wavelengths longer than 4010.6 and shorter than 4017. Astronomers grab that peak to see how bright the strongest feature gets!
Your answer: 0.7177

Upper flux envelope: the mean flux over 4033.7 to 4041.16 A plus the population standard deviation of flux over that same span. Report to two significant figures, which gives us 0.75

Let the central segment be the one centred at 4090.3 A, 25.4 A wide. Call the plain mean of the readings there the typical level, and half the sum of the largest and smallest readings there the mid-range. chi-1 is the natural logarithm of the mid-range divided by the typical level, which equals 0.018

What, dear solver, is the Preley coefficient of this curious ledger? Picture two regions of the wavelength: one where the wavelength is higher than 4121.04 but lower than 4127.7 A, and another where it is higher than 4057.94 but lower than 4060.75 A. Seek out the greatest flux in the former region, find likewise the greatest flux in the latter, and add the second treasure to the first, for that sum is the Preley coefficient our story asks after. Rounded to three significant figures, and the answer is 1.37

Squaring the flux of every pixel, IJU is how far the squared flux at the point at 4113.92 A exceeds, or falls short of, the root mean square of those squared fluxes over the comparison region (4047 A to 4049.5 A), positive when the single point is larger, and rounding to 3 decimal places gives -0.087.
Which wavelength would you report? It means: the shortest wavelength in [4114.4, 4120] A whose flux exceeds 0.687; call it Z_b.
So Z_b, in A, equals 4114.87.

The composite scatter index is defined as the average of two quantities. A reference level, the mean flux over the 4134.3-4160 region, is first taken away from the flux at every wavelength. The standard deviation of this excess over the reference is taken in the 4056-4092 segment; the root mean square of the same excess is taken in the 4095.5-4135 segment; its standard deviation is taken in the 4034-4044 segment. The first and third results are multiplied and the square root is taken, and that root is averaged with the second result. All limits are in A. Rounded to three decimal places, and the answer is 0.059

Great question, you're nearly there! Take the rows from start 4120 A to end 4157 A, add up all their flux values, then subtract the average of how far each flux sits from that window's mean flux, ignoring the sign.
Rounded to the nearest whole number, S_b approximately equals 25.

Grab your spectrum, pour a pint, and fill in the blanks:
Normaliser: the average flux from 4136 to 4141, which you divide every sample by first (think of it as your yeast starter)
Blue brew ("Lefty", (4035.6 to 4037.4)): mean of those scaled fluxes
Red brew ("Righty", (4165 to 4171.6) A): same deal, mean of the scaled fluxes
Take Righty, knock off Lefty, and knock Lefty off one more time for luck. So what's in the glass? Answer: -0.915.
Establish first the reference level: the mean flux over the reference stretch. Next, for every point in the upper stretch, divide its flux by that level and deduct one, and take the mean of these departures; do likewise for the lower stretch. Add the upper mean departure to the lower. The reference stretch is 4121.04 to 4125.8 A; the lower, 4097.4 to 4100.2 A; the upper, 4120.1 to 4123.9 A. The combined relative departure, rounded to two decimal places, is 0.11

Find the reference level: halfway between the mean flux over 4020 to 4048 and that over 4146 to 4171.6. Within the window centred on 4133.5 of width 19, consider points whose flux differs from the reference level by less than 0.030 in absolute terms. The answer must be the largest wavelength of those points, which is 4140.53 A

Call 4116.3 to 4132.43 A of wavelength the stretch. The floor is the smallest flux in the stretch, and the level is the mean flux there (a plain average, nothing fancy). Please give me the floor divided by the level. 0.912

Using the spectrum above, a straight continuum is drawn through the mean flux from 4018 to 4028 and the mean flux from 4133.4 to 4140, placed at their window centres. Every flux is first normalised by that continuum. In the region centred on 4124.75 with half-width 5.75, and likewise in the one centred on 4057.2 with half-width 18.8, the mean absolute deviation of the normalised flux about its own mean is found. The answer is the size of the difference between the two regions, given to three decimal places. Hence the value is 0.000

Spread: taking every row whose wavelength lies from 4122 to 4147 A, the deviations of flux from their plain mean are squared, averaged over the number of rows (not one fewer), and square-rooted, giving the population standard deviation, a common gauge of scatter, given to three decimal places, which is 0.046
